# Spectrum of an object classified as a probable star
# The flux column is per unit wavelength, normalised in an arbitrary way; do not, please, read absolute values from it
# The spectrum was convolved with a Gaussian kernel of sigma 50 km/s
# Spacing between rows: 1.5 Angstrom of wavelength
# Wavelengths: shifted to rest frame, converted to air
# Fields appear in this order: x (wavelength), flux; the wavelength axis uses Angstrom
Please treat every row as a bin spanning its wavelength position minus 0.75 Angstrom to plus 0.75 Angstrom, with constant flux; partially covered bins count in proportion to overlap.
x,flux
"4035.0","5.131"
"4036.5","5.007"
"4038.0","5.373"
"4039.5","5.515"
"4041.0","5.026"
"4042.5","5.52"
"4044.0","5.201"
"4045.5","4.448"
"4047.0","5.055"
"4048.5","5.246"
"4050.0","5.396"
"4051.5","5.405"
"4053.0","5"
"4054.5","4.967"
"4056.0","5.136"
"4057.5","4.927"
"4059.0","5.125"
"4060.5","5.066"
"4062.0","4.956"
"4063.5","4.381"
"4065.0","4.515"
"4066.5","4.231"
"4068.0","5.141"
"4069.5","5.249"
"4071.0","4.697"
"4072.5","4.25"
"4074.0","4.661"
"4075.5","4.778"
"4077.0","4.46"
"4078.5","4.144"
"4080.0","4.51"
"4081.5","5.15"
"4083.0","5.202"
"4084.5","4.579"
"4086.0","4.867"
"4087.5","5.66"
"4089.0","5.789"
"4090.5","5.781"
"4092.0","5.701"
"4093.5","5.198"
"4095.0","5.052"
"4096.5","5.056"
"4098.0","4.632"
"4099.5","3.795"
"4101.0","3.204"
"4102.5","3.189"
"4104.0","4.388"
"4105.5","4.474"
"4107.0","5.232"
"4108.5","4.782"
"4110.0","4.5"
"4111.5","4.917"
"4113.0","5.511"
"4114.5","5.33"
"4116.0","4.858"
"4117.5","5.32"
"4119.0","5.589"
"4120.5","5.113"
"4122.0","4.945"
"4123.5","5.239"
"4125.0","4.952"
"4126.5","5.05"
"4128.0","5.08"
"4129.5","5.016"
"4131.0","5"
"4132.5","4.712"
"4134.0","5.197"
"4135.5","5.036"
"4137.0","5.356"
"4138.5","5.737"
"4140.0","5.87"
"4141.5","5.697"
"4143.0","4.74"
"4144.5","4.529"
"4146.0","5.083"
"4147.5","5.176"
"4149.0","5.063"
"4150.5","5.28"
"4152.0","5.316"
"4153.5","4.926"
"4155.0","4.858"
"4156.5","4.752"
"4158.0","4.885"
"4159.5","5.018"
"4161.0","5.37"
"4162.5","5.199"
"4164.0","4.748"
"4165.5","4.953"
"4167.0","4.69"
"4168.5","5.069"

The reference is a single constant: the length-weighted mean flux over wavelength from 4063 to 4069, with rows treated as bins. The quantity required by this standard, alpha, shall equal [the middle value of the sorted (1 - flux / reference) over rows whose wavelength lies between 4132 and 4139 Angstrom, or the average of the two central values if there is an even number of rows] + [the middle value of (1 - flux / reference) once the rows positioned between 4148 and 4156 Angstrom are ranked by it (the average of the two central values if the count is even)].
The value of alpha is -0.23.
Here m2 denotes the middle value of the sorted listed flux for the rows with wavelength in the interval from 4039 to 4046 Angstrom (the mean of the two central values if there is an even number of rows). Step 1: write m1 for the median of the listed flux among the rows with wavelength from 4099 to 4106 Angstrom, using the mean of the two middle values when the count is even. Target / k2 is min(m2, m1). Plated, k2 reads 3.8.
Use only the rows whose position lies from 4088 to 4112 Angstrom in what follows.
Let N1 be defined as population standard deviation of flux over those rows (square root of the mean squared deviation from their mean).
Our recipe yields 0.78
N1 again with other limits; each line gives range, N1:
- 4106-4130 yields 0.27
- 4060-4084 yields 0.36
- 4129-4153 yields 0.36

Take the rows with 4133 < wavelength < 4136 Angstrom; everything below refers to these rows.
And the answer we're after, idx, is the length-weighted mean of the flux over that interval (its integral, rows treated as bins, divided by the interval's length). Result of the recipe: 5.1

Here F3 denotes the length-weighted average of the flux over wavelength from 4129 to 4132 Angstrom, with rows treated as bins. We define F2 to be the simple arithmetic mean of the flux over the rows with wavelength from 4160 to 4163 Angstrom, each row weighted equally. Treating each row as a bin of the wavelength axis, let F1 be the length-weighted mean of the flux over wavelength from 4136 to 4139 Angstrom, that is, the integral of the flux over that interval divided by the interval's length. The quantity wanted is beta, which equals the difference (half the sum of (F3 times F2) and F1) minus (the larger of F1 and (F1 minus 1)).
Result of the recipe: 10.4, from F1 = 5.49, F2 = 5.3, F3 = 4.98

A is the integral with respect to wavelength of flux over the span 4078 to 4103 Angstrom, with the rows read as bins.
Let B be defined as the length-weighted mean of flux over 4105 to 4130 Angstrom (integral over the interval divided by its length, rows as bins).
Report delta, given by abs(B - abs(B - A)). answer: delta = 110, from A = 120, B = 5.06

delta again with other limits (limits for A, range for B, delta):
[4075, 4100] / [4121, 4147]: 114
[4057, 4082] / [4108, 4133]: 108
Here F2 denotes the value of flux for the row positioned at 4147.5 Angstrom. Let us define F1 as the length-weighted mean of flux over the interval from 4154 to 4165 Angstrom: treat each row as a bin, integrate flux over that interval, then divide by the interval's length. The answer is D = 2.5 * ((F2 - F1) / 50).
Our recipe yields 0.010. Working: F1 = 4.97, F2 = 5.176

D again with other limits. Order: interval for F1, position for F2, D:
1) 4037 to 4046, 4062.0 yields -0.012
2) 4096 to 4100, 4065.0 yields 0.001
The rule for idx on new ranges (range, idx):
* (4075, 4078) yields 4.6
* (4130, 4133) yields 4.9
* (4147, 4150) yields 5.1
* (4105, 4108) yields 4.9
